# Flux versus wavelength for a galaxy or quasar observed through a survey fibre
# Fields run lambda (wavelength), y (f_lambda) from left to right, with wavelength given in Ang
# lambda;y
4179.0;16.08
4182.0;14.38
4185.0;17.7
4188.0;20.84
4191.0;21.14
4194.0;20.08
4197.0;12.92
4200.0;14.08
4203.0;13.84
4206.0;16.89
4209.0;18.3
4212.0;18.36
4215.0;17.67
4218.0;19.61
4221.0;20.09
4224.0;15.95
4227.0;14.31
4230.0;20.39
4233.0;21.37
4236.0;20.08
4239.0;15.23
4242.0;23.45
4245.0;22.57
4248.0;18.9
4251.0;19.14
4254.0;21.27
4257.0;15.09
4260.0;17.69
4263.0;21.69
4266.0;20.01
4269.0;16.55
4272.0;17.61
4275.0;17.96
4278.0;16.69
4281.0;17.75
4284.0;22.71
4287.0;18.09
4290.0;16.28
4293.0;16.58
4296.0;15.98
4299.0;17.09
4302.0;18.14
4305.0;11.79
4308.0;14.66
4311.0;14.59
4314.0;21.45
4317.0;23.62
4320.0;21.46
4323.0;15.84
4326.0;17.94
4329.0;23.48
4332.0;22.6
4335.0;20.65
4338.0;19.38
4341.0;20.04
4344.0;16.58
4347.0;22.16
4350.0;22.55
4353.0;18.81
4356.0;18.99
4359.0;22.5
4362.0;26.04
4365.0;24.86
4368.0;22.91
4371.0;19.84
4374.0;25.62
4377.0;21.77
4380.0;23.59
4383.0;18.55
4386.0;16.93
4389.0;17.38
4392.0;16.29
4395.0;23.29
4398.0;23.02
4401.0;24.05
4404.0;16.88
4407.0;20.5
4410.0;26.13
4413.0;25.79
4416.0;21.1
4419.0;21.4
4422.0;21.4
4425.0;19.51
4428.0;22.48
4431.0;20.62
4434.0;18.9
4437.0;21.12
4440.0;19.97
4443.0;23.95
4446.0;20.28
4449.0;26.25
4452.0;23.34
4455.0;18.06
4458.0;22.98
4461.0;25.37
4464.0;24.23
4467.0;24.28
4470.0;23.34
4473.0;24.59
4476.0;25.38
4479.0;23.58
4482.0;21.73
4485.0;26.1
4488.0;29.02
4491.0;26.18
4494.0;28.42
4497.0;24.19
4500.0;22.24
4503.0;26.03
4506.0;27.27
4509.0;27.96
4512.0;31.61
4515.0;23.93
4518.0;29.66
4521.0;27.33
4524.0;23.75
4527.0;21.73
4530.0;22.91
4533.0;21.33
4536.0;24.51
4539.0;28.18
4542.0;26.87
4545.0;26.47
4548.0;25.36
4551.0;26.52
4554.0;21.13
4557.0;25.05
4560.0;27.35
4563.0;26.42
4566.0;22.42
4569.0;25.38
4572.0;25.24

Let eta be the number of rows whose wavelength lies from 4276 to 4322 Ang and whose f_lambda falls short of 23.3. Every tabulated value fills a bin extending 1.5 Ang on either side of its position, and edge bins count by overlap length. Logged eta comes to 14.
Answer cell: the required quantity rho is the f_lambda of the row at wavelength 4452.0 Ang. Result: 23.34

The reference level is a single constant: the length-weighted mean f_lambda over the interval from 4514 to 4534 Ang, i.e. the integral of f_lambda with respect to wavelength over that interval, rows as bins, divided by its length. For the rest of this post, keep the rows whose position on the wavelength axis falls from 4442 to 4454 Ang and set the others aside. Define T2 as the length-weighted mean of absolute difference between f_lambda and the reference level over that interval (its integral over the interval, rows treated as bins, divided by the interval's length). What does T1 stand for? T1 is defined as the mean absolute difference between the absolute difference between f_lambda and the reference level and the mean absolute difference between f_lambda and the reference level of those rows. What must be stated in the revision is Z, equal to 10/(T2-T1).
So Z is 9.9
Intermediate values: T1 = 1.14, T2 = 2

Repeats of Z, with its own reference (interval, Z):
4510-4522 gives 5.8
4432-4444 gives 4.8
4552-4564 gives 7.8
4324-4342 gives 4.3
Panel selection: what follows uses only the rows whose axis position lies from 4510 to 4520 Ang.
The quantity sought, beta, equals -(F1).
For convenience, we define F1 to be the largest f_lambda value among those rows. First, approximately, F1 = 31.61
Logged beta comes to -32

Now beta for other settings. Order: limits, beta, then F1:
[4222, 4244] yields -23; 23.45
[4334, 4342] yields -21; 20.65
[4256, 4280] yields -22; 21.69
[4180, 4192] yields -21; 21.14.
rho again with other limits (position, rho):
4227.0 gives 14.31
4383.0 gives 18.55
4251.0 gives 19.14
